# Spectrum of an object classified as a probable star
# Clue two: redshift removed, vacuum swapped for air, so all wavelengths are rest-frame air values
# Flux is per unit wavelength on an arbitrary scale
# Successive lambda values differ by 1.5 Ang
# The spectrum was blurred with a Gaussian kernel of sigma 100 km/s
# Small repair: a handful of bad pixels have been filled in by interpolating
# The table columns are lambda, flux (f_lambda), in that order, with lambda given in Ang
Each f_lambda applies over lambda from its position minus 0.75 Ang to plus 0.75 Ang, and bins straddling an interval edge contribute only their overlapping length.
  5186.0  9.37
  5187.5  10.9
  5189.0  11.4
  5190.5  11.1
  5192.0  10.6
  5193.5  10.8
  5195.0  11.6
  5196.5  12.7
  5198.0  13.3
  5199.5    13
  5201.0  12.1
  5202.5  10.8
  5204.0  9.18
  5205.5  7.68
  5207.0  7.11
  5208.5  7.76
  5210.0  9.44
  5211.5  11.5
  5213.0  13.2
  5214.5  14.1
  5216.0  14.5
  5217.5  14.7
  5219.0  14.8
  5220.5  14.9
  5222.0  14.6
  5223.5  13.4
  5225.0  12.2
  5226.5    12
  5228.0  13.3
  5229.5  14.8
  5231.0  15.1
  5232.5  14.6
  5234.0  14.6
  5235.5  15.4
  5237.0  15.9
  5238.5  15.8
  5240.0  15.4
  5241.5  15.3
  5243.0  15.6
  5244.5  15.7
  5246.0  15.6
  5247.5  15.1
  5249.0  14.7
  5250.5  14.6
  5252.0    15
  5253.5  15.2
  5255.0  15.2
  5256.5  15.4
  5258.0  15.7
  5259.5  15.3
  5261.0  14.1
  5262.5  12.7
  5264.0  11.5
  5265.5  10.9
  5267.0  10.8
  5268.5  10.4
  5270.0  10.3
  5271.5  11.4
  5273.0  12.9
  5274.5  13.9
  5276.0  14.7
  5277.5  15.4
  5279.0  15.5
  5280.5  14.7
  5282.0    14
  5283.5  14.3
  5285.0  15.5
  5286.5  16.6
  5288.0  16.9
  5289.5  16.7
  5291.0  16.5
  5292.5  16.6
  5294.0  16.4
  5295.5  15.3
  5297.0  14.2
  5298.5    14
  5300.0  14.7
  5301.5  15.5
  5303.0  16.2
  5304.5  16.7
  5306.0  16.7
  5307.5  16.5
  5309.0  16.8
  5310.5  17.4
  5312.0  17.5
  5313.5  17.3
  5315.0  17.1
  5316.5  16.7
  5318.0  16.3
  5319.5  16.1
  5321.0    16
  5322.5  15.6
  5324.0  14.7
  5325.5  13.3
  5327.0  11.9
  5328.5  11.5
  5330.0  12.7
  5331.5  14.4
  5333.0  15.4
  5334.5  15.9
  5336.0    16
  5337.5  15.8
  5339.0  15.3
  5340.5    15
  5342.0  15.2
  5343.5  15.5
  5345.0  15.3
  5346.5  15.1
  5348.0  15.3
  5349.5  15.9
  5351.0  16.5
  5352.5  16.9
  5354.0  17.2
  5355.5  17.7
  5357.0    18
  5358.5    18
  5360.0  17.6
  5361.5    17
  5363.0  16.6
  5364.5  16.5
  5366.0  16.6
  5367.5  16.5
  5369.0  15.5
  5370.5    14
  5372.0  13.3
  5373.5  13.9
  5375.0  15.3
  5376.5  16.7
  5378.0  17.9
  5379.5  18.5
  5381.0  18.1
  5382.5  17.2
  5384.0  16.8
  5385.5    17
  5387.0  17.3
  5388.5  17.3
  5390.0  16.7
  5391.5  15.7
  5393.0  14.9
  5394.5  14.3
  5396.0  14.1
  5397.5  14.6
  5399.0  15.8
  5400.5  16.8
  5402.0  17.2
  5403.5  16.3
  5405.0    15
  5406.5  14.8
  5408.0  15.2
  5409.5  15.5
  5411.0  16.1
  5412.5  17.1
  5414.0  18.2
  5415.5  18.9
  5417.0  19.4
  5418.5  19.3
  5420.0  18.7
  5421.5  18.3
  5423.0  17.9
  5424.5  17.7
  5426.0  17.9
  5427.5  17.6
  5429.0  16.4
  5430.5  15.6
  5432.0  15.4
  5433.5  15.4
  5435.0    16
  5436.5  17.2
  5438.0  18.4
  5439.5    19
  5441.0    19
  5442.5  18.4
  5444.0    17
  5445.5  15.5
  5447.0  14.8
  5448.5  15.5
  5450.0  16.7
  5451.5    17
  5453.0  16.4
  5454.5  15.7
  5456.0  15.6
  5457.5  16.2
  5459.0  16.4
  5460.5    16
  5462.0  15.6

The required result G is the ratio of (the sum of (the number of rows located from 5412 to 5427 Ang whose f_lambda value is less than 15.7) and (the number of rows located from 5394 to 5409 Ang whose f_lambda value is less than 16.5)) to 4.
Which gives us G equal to 2.0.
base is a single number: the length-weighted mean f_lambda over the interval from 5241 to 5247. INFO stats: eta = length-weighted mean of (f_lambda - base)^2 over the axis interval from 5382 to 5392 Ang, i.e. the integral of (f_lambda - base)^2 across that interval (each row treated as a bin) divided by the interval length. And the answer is 2.0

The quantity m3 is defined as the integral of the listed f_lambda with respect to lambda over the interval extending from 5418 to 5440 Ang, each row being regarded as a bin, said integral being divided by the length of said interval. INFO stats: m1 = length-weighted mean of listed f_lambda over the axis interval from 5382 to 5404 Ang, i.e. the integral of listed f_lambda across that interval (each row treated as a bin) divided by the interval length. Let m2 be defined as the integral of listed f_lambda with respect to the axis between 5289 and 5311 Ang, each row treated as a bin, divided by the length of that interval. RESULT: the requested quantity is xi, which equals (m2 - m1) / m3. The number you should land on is -0.01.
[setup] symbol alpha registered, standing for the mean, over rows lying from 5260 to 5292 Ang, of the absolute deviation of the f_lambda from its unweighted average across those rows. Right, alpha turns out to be 1.9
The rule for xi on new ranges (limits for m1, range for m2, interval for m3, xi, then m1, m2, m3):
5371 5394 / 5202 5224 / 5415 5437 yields -0.26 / 16.4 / 11.8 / 17.4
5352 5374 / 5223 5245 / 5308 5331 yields -0.11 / 16.4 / 14.6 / 15.4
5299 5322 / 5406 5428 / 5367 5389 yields 0.07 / 16.5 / 17.5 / 16.3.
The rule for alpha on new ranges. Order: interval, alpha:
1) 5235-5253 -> 0.3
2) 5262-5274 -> 0.8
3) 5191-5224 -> 2.0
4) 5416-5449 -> 1.3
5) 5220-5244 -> 0.9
